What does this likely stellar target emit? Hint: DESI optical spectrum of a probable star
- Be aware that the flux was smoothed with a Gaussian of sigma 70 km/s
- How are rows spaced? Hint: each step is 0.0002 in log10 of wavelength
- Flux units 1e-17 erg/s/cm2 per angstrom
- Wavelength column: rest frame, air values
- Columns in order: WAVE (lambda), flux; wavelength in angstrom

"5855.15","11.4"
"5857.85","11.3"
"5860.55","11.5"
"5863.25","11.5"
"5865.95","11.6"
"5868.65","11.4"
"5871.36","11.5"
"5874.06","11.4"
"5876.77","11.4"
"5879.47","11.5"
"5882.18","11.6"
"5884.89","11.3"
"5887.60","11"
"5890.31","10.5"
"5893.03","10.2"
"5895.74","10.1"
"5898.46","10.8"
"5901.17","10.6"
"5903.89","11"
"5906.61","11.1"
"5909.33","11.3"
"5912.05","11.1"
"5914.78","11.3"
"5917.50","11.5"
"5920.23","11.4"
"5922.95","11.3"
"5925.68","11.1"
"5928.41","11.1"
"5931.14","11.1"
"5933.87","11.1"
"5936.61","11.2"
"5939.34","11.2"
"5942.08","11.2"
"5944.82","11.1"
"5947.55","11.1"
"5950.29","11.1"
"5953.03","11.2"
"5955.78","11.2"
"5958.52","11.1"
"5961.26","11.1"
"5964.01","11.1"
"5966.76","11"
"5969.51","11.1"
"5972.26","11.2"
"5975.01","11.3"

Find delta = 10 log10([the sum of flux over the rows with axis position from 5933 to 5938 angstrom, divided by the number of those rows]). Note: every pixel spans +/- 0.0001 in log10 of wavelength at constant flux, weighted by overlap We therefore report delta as 10.5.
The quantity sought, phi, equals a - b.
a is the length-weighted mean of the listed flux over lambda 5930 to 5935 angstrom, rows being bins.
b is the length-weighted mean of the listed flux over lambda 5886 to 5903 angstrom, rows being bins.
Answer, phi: 0.5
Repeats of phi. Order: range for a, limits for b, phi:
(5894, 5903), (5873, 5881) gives -0.9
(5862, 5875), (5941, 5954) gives 0.3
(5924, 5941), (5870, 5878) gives -0.3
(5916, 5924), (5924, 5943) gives 0.3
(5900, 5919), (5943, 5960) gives 0.0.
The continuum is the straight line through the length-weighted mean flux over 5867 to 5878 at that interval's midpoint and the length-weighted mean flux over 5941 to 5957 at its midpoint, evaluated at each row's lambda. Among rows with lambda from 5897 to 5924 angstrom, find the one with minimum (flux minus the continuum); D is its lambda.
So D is 5901.17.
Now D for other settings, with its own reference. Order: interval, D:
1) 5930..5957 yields 5931.14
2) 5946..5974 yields 5966.76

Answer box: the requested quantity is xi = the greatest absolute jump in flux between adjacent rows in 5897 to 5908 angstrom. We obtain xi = 0.40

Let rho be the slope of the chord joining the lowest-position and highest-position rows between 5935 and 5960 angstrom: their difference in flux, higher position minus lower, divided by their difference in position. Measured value -0.005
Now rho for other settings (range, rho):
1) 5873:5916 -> -0.002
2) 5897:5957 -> 0.007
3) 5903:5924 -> 0.016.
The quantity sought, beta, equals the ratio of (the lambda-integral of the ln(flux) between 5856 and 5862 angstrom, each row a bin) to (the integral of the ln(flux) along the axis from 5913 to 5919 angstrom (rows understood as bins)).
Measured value 1.00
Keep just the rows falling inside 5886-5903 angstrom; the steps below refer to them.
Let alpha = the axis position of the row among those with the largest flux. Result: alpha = 5887.60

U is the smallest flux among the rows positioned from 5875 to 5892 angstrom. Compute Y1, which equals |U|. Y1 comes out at 10.5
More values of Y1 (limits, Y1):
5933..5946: 11.1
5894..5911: 10.1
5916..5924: 11.3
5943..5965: 11.1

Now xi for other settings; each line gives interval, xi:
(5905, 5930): 0.20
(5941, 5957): 0.10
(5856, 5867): 0.20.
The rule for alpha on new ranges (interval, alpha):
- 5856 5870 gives 5865.95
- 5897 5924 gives 5917.50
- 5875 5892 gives 5882.18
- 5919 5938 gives 5920.23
